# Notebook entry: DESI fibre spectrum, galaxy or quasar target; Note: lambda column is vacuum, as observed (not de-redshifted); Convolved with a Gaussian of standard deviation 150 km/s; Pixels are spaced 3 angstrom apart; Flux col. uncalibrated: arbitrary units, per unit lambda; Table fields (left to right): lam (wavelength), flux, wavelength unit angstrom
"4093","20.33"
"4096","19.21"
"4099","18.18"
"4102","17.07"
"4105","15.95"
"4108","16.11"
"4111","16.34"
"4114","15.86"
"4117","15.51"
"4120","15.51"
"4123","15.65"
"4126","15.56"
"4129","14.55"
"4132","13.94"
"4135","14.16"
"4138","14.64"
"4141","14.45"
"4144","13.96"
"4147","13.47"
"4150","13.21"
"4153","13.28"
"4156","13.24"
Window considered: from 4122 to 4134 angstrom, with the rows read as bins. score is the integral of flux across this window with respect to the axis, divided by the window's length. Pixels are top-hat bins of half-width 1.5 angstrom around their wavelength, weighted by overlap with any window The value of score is 14.9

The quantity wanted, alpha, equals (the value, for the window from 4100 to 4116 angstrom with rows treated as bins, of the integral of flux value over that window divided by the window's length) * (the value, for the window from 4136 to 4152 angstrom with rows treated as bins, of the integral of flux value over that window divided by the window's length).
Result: 227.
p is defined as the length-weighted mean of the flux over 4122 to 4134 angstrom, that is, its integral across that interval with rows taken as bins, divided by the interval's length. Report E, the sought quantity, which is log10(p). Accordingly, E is 1.17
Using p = 14.9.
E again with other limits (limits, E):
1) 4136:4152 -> 1.14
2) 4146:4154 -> 1.12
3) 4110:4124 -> 1.20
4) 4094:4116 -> 1.23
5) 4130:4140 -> 1.15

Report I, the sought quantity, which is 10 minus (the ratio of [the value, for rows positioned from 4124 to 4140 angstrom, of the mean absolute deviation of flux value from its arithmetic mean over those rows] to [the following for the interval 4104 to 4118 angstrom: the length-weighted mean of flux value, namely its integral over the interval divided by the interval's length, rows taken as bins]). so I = 9.97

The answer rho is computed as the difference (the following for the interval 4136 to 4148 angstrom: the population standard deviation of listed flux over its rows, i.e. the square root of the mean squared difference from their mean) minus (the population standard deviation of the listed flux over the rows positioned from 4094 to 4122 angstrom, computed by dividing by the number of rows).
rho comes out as -0.76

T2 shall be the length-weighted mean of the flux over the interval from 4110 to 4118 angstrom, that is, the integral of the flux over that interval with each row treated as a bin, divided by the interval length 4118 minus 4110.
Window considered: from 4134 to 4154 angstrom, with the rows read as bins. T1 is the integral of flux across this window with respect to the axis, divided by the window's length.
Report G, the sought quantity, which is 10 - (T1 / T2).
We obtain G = 9.13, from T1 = 13.9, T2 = 15.9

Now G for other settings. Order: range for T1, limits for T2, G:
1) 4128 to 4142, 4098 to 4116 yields 9.13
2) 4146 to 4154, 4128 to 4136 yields 9.06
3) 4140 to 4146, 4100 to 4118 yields 9.13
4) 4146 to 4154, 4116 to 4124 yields 9.14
